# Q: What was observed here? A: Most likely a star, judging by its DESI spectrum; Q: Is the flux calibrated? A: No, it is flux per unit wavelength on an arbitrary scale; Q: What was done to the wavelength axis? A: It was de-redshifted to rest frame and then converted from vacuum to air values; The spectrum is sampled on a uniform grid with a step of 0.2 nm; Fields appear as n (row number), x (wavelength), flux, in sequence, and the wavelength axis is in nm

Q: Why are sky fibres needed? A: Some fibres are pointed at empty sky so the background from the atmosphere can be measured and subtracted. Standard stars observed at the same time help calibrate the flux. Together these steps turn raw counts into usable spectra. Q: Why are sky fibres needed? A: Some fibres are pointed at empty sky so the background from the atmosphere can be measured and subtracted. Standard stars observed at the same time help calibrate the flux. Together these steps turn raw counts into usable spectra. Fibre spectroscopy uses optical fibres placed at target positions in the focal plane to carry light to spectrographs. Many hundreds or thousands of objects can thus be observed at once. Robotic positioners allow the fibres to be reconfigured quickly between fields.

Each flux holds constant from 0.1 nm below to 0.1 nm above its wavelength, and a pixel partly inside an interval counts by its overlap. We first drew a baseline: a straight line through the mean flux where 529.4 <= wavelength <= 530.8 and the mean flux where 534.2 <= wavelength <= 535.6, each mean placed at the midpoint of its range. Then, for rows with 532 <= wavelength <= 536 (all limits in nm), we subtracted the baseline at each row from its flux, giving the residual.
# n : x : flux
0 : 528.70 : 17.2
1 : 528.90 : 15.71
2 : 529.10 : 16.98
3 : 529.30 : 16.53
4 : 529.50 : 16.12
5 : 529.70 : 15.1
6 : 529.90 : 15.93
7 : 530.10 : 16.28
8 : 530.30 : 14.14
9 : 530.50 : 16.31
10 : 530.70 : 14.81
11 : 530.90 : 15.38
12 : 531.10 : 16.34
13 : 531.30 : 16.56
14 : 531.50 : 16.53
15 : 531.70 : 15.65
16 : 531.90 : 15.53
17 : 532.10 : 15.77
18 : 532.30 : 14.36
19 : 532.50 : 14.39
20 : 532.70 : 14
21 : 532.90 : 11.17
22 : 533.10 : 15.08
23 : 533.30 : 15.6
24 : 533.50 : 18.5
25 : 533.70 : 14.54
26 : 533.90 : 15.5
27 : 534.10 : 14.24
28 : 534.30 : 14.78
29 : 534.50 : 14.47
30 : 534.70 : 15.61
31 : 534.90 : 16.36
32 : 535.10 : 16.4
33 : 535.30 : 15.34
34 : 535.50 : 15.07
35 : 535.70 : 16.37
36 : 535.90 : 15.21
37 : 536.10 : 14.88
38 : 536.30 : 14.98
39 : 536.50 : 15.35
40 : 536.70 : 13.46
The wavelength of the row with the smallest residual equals 532.90 nm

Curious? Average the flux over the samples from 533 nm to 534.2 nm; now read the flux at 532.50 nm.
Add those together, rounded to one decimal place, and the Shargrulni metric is 30.0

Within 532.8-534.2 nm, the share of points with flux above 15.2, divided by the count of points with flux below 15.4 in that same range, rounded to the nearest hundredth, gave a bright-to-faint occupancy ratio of 0.11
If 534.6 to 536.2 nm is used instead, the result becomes 0.19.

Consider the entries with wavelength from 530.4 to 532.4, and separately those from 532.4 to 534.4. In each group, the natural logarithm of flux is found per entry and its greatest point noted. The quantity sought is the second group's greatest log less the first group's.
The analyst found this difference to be 0.11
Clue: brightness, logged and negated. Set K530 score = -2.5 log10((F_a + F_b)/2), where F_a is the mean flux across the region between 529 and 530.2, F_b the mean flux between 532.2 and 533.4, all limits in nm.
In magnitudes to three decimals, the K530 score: -2.949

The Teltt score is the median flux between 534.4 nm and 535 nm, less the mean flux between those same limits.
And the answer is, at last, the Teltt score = 0.13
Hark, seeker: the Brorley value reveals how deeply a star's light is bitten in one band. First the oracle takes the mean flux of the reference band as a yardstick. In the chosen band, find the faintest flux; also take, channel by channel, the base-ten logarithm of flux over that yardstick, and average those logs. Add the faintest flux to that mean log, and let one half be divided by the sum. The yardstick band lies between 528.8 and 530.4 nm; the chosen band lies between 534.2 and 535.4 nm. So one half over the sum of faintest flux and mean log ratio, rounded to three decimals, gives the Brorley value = 0.035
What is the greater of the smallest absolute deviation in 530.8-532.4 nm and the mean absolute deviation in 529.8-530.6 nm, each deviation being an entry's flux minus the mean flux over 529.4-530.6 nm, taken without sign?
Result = 0.8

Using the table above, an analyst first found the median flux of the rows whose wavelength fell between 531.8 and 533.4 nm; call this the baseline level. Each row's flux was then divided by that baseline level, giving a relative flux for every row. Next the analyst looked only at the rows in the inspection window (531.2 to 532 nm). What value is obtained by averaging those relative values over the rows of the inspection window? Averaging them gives 1.09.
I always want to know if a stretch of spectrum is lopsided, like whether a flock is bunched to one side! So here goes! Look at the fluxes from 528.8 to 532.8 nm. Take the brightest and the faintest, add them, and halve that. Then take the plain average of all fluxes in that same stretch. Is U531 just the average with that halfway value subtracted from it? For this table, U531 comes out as 0.13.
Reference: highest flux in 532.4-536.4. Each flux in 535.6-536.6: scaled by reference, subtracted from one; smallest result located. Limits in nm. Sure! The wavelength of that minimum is 535.70 nm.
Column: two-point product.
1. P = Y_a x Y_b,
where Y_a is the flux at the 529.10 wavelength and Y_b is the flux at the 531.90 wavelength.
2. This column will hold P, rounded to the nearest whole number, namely 264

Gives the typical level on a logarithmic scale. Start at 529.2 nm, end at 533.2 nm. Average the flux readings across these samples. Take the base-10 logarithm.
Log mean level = 1.18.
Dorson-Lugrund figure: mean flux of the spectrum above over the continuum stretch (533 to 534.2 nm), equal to 15.6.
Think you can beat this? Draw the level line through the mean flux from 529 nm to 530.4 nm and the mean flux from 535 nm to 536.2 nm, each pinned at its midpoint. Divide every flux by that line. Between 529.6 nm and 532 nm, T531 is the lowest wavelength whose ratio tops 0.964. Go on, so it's 529.90 nm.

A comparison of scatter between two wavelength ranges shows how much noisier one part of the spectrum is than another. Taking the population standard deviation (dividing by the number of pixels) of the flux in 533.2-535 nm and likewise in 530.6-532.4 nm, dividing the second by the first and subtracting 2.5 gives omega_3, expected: -1.9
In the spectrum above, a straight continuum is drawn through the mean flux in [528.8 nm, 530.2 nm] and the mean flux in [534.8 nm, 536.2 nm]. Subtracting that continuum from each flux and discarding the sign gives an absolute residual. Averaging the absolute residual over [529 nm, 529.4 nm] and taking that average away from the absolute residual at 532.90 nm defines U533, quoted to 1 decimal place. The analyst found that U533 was 4.0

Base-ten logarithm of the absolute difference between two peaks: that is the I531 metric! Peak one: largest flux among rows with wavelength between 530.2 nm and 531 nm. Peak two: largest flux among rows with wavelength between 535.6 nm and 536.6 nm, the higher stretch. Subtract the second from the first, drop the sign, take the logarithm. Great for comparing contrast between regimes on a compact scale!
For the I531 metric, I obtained -1.2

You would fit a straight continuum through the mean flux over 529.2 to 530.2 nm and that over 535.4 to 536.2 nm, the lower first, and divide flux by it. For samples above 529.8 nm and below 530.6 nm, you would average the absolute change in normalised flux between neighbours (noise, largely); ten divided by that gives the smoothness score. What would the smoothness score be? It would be 102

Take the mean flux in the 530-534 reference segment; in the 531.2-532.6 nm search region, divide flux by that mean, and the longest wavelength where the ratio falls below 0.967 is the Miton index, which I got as 532.50 nm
